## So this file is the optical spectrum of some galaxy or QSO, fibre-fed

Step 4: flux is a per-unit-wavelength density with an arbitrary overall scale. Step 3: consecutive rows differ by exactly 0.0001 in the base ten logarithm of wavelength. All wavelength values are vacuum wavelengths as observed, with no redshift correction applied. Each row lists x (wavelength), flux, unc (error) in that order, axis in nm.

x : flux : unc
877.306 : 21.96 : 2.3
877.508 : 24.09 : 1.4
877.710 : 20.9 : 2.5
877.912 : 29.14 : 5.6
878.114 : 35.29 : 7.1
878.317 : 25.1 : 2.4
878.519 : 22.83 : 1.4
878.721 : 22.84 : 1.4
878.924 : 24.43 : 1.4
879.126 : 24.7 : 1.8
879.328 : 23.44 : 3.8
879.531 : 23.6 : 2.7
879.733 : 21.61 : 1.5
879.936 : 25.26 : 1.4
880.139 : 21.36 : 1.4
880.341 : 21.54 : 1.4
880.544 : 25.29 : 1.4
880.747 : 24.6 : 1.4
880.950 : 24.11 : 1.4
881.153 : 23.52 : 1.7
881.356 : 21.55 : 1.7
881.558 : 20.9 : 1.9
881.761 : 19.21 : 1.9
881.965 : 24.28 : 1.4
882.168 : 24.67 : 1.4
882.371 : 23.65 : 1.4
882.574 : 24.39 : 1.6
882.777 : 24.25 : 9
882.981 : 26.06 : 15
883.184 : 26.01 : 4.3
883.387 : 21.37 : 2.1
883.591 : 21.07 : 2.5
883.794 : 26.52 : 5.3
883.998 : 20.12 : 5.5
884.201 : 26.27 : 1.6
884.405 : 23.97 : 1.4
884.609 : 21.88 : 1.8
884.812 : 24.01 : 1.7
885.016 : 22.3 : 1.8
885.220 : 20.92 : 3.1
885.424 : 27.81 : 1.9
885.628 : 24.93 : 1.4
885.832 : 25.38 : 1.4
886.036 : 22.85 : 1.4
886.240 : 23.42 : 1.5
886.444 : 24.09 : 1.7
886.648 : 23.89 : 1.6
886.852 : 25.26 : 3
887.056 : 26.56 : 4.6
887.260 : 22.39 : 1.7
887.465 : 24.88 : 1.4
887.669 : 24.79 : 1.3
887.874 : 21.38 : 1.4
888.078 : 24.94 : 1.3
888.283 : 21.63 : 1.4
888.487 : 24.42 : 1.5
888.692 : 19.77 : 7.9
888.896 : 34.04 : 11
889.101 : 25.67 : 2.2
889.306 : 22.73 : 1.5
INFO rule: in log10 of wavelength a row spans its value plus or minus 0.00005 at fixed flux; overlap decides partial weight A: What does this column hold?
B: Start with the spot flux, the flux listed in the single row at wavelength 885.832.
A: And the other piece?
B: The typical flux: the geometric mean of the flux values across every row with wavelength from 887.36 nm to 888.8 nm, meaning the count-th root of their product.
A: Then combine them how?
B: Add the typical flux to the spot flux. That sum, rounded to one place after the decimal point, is 48.4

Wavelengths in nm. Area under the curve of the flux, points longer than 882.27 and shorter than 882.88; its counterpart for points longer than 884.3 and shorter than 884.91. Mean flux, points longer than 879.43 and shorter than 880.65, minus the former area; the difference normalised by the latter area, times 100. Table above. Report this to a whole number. 59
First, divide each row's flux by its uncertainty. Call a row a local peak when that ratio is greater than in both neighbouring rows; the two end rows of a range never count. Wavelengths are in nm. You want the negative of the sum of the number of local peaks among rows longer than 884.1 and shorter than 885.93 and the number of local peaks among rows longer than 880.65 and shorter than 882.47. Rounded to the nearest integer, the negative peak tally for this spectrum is -3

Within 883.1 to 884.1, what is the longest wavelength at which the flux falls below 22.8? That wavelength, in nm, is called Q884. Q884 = 883.998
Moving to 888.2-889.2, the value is 888.692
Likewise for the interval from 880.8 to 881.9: 881.761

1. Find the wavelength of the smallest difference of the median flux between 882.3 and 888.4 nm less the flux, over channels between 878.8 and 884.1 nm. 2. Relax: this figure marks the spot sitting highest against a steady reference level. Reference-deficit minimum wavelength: 883.794 nm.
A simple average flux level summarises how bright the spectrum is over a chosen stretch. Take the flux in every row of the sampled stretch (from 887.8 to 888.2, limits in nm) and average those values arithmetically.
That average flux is 23.2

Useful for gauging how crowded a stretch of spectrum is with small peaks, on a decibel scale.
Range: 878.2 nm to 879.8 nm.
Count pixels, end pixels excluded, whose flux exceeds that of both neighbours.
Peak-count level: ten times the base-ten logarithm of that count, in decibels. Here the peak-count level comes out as 3.0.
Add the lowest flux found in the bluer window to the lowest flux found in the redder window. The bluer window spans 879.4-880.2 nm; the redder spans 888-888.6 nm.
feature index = 43.0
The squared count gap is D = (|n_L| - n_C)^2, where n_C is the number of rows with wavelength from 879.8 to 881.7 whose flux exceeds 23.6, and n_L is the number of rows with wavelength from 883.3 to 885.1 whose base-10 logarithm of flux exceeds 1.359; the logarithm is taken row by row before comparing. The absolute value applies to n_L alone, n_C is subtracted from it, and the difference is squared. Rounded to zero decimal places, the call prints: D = 0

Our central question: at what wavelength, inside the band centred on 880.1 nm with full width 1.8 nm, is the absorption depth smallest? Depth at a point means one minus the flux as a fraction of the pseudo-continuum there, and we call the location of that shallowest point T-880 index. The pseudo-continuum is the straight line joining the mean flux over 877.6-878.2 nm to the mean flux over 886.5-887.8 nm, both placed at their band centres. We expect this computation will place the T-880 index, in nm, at 880.544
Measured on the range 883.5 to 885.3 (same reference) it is 883.794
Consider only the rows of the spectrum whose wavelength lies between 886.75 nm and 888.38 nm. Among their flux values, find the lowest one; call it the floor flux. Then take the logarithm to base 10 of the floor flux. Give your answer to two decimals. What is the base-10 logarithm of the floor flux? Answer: 1.33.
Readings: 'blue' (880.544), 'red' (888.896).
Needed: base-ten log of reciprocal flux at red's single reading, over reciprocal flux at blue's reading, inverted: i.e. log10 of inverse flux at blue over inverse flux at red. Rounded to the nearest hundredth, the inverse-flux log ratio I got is 0.13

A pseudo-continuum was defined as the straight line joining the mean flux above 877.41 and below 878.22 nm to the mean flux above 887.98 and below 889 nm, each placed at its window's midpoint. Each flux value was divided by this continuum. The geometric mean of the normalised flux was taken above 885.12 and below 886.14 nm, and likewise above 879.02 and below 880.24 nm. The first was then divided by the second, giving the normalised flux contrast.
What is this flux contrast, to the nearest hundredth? 1.10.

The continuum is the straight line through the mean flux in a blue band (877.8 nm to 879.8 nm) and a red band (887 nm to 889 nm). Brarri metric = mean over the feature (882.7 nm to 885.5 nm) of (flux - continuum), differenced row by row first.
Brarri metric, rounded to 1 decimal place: -1.1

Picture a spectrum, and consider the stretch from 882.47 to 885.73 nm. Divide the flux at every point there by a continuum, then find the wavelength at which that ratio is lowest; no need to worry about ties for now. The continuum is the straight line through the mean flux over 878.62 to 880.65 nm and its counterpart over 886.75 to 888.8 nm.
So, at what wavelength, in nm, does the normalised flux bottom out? 883.998 nm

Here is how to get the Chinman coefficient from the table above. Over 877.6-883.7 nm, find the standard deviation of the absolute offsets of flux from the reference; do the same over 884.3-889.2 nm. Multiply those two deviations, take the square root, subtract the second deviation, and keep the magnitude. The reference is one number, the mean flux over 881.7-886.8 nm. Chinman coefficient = 0.06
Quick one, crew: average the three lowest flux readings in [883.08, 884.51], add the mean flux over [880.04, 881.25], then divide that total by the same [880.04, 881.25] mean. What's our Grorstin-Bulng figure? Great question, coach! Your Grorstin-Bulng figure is 1.89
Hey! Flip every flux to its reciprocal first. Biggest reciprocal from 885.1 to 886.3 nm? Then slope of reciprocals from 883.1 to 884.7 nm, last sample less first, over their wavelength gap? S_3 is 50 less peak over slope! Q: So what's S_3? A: 41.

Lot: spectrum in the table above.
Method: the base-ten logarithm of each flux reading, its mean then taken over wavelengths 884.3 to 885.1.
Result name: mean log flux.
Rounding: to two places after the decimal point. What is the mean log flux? 1.36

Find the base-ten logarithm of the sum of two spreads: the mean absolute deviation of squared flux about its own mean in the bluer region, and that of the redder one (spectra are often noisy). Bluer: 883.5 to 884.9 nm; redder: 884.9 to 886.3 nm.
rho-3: 2.26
